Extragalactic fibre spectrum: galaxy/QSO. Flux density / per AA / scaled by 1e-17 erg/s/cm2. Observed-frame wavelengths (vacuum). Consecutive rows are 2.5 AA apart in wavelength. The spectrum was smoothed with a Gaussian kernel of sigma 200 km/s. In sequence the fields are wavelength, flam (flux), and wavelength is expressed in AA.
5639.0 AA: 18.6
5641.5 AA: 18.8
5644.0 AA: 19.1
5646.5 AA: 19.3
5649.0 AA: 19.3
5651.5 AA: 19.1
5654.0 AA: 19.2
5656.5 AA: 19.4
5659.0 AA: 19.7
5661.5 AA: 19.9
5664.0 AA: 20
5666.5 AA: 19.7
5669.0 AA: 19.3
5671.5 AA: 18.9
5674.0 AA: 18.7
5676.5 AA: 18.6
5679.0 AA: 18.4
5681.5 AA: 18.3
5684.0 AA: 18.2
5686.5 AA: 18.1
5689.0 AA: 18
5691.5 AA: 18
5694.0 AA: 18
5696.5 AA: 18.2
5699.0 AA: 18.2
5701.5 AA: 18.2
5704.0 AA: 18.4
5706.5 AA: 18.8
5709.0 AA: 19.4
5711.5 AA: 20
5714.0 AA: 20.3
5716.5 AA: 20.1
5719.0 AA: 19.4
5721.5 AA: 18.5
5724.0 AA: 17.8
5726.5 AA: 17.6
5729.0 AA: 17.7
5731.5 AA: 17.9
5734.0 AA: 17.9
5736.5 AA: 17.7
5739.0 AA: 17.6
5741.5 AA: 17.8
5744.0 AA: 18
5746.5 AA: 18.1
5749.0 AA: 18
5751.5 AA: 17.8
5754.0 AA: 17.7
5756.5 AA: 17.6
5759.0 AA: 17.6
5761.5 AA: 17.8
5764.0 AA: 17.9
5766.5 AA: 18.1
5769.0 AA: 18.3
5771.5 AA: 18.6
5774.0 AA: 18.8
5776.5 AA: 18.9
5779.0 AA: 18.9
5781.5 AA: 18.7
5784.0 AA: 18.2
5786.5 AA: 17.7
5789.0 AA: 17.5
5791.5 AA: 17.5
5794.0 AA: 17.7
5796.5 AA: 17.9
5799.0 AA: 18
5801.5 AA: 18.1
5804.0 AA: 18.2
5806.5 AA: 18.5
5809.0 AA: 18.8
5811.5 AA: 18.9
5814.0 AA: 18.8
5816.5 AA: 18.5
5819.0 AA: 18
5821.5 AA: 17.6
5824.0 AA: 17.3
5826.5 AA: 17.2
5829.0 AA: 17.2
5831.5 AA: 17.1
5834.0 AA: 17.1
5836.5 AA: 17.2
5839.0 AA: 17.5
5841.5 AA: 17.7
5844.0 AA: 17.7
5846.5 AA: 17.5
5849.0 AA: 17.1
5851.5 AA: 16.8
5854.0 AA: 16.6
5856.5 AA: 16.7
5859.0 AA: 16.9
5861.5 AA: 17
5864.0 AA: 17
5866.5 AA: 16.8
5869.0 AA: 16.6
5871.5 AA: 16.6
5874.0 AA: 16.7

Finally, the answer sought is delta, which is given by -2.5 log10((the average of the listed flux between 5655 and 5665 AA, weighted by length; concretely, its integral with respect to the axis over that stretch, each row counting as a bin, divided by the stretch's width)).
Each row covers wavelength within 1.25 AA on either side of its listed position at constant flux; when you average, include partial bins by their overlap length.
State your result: -3.238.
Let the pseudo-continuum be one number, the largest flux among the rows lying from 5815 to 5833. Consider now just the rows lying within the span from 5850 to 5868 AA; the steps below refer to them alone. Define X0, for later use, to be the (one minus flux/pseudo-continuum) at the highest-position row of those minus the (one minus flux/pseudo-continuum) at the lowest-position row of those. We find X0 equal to 0.000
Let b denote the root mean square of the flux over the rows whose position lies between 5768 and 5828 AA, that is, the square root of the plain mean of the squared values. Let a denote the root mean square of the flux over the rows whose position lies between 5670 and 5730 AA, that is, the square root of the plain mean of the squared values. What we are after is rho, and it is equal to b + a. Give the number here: 36.8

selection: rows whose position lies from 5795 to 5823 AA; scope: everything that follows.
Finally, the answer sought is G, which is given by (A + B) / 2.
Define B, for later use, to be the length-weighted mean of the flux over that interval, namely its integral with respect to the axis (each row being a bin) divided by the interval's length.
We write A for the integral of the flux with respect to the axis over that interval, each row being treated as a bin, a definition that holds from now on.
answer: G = 265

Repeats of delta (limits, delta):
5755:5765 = -3.121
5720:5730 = -3.135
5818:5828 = -3.108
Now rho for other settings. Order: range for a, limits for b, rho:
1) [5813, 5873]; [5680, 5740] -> 35.7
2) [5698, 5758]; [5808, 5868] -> 35.8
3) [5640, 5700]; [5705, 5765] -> 37.2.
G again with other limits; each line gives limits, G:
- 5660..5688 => 274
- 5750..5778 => 263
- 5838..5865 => 240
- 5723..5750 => 250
